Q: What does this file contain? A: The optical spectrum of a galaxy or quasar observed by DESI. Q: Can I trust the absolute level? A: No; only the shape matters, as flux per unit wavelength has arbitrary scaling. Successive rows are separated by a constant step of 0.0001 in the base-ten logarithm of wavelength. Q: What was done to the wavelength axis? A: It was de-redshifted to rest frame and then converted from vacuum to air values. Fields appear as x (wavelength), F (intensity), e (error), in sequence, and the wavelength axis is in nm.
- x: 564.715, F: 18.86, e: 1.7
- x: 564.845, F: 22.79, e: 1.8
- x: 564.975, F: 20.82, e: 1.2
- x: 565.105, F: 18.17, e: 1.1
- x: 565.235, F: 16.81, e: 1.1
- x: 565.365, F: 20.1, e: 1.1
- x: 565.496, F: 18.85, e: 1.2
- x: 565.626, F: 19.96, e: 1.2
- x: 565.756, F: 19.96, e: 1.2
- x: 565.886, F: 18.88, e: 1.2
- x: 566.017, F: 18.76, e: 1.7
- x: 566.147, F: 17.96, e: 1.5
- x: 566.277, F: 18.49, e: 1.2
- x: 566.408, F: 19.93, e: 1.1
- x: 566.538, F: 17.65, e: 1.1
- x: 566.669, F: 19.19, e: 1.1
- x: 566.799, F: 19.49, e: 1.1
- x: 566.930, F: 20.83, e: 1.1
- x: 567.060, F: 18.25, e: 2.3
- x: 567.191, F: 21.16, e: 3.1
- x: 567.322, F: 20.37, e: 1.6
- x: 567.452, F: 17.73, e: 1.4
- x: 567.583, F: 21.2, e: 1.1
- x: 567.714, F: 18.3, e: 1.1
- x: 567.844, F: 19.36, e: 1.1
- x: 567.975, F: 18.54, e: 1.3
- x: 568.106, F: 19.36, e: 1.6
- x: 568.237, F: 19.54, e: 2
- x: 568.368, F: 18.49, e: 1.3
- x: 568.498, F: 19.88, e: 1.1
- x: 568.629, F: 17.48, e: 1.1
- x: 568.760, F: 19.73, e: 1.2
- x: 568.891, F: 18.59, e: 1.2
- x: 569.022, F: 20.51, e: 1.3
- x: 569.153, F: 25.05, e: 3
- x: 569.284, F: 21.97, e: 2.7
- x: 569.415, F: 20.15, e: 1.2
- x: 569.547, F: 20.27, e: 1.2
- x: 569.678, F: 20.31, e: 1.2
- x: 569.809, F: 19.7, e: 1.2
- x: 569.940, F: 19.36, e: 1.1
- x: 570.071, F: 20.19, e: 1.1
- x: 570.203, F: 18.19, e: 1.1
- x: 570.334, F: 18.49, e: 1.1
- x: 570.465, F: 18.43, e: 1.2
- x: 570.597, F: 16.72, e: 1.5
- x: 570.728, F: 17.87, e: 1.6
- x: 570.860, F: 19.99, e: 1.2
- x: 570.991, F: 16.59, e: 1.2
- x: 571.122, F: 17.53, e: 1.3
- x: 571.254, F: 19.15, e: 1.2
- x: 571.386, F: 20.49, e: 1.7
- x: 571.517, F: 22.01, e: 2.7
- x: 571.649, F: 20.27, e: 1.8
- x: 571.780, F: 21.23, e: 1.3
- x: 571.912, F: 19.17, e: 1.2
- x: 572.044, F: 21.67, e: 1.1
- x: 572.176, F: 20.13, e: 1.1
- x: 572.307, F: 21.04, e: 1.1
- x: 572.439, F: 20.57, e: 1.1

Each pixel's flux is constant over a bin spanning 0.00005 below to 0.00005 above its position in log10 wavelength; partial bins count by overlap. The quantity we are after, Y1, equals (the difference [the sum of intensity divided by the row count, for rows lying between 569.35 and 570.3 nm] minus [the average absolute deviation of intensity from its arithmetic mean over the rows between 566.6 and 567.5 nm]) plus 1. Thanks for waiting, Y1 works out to 19.7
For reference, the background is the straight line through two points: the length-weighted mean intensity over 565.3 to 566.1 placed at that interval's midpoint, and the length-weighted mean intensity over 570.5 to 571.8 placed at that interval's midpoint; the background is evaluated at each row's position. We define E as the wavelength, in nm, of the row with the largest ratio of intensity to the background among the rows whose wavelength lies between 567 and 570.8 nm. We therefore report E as 569.153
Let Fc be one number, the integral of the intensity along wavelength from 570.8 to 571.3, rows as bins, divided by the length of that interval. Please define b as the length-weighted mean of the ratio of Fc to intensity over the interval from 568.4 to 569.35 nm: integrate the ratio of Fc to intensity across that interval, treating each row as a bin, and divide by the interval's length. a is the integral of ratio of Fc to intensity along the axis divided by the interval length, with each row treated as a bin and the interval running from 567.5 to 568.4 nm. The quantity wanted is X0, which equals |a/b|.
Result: 1.05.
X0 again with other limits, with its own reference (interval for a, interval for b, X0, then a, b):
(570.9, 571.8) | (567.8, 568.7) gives 0.98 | 0.945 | 0.97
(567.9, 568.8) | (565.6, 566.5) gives 1.00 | 0.965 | 0.96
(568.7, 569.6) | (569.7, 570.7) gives 0.90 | 0.880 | 0.98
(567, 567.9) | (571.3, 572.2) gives 1.07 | 0.942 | 0.88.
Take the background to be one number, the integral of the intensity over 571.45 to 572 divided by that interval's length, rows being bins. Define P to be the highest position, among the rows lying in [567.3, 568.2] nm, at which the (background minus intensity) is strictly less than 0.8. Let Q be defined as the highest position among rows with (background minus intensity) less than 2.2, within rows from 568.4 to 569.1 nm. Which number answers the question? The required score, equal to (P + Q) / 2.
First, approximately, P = 567.583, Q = 569.022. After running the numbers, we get 568.30 nm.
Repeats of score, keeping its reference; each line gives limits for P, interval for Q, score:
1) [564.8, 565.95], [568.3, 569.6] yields 567.65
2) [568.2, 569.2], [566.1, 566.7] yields 567.91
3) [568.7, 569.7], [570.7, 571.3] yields 570.47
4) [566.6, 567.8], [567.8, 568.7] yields 568.04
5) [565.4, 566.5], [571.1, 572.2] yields 569.29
